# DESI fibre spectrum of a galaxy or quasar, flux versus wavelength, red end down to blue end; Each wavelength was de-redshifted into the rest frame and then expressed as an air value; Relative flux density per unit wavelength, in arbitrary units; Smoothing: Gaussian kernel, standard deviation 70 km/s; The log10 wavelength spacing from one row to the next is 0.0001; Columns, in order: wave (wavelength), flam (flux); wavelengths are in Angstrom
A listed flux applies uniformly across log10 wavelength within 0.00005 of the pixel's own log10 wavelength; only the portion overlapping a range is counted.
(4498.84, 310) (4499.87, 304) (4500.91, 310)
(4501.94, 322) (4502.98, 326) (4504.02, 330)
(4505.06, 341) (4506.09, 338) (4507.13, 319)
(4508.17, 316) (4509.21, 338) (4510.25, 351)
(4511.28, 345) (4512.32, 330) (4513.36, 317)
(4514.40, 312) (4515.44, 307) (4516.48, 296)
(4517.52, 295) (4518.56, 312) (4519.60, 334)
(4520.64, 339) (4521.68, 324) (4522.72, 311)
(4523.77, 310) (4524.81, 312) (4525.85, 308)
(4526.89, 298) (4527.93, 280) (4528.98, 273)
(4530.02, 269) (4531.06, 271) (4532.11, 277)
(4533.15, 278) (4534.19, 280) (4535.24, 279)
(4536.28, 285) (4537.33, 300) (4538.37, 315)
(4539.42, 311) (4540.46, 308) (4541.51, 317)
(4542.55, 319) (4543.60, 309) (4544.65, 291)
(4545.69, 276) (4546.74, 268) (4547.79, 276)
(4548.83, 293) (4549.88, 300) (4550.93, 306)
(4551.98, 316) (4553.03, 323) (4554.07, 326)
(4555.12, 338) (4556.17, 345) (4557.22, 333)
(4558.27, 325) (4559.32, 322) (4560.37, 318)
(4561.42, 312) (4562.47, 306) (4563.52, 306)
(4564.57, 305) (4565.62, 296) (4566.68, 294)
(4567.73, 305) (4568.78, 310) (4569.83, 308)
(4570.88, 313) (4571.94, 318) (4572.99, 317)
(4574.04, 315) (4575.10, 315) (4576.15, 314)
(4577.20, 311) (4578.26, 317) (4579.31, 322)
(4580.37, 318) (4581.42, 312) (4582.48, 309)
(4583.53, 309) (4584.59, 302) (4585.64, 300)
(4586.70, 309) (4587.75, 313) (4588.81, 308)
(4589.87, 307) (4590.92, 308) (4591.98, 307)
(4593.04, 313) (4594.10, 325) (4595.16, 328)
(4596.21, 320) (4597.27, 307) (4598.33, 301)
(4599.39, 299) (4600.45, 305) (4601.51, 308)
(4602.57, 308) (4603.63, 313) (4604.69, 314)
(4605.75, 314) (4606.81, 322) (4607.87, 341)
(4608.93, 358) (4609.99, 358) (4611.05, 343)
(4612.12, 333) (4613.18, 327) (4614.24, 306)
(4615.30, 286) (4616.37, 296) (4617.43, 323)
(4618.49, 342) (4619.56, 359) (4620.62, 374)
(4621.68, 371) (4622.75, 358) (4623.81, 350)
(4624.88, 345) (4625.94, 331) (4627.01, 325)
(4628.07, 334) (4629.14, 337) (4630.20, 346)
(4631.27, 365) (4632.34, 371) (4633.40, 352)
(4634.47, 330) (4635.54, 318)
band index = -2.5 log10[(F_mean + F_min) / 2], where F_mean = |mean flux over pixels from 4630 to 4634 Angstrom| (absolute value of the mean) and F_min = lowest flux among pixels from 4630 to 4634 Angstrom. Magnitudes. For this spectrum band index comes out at -6.37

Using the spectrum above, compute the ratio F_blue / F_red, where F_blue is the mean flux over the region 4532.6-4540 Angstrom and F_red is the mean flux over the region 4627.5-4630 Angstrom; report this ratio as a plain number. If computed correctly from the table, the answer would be 0.87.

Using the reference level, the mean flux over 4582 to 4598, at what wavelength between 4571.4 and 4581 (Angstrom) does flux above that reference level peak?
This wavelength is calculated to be 4579.31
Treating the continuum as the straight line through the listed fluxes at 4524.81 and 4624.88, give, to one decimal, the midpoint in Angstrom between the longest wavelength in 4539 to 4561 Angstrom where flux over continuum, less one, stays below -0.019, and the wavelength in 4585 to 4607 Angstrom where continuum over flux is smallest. 4573.0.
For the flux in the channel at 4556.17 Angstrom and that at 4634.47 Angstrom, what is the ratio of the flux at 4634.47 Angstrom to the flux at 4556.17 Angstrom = 0.96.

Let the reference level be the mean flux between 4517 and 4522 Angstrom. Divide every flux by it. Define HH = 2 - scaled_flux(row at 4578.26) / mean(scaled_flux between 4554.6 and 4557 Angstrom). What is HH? 1.07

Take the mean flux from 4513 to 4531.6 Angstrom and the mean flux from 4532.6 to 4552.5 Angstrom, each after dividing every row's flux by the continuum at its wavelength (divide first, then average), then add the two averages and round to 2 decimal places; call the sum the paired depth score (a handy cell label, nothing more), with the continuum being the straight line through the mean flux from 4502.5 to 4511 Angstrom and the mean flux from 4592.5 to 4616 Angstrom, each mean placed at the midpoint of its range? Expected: 1.82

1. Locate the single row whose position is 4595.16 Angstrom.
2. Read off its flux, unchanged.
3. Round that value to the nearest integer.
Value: 328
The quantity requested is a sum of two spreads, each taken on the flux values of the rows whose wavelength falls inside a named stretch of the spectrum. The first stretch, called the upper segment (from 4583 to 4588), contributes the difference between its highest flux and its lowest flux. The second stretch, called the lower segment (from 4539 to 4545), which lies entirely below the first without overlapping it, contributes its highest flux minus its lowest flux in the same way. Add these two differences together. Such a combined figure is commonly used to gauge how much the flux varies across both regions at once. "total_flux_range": 41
